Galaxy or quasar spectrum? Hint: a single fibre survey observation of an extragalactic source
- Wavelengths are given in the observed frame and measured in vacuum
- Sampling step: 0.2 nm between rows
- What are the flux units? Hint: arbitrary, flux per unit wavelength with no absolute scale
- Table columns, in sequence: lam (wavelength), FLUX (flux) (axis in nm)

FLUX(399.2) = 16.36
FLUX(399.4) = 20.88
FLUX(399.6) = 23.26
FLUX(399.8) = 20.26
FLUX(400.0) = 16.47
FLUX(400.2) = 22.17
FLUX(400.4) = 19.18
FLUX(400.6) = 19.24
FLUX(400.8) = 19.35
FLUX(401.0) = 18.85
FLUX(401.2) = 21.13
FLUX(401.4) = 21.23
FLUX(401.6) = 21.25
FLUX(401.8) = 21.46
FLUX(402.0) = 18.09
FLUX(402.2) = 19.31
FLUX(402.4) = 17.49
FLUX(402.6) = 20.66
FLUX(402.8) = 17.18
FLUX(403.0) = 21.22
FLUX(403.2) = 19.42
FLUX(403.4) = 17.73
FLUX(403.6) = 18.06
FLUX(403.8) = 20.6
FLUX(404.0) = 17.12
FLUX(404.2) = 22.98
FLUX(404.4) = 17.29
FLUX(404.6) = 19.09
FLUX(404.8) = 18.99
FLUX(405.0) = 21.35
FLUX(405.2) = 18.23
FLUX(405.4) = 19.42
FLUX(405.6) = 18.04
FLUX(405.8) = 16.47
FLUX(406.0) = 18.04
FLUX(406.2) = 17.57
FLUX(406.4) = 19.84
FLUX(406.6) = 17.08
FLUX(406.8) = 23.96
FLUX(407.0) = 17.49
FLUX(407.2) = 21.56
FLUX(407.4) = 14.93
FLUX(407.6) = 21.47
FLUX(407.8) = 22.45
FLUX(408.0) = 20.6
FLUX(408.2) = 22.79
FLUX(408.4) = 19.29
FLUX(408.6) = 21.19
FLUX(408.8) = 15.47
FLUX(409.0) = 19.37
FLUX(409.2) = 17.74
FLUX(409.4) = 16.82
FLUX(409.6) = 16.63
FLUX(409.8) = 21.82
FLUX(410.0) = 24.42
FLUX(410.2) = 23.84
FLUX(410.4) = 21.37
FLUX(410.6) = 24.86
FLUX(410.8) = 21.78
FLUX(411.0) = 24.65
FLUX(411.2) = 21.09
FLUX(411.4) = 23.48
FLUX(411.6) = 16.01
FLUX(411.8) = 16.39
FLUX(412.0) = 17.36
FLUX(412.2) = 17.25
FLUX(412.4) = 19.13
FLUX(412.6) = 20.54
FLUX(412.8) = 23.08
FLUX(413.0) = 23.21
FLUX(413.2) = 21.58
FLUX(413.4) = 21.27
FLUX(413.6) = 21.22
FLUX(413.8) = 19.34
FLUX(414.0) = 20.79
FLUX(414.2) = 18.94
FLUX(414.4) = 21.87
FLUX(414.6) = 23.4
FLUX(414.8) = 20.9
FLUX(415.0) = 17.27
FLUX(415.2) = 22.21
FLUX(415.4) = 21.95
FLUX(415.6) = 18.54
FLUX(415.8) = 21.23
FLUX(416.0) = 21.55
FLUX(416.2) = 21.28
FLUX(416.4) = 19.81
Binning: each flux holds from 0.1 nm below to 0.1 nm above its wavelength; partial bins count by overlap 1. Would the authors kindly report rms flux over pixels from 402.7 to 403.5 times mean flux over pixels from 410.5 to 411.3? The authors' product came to 438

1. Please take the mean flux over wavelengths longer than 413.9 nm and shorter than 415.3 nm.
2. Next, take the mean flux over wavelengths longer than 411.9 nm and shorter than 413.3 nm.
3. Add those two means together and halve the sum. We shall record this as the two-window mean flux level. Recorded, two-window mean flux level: 20.5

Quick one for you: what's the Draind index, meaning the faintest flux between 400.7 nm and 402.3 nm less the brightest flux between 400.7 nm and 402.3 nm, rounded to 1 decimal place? -3.4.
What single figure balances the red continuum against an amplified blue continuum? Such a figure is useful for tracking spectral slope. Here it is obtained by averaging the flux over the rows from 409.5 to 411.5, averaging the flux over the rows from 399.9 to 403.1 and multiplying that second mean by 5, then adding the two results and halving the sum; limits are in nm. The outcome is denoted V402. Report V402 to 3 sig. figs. 60.3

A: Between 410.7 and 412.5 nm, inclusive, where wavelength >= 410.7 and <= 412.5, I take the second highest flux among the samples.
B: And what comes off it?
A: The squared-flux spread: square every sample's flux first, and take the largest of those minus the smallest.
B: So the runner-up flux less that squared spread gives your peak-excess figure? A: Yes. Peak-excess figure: -328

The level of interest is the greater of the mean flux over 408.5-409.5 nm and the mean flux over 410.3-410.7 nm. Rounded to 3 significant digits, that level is 23.1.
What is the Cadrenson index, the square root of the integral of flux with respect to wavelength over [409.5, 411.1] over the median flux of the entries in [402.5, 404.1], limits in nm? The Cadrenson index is 1.38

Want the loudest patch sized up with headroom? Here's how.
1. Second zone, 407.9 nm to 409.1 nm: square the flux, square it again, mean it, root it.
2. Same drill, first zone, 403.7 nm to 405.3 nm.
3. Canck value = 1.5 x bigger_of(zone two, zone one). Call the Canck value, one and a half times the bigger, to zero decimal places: 609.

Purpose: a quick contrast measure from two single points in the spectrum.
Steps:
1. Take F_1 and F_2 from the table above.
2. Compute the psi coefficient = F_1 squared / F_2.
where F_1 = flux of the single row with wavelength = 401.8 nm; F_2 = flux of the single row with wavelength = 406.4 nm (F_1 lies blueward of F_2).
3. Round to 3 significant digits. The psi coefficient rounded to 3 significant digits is 23.2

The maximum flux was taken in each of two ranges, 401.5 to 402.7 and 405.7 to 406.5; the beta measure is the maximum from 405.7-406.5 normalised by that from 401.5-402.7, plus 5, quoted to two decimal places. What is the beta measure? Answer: 5.92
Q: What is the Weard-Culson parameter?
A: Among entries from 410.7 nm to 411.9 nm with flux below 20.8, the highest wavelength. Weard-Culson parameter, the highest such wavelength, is 411.8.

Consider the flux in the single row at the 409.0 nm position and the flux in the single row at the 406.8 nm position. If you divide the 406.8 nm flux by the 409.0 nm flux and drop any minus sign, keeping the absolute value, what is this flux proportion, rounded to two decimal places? 1.24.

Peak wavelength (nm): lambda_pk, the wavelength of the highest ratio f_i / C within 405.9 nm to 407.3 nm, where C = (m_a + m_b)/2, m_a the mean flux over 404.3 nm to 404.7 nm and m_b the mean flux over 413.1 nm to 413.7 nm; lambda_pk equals 406.8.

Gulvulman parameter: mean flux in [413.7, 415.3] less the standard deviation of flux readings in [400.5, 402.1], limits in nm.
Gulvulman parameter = 19.3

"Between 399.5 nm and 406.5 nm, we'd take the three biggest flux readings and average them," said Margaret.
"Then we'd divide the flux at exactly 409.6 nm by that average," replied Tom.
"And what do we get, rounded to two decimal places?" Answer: 0.73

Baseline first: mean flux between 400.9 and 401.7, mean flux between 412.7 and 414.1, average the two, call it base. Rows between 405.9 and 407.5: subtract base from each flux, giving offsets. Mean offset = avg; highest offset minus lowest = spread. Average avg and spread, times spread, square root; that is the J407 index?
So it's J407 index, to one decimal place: 5.5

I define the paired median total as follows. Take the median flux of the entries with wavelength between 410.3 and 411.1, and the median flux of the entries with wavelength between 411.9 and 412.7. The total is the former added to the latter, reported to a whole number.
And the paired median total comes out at 41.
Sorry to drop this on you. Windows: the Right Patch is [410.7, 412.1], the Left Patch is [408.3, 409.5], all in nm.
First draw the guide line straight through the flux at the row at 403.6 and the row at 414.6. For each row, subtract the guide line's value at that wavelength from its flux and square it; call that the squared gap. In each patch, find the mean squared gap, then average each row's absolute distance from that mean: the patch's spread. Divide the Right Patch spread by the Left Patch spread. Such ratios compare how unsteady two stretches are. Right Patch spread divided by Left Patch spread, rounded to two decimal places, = 1.64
